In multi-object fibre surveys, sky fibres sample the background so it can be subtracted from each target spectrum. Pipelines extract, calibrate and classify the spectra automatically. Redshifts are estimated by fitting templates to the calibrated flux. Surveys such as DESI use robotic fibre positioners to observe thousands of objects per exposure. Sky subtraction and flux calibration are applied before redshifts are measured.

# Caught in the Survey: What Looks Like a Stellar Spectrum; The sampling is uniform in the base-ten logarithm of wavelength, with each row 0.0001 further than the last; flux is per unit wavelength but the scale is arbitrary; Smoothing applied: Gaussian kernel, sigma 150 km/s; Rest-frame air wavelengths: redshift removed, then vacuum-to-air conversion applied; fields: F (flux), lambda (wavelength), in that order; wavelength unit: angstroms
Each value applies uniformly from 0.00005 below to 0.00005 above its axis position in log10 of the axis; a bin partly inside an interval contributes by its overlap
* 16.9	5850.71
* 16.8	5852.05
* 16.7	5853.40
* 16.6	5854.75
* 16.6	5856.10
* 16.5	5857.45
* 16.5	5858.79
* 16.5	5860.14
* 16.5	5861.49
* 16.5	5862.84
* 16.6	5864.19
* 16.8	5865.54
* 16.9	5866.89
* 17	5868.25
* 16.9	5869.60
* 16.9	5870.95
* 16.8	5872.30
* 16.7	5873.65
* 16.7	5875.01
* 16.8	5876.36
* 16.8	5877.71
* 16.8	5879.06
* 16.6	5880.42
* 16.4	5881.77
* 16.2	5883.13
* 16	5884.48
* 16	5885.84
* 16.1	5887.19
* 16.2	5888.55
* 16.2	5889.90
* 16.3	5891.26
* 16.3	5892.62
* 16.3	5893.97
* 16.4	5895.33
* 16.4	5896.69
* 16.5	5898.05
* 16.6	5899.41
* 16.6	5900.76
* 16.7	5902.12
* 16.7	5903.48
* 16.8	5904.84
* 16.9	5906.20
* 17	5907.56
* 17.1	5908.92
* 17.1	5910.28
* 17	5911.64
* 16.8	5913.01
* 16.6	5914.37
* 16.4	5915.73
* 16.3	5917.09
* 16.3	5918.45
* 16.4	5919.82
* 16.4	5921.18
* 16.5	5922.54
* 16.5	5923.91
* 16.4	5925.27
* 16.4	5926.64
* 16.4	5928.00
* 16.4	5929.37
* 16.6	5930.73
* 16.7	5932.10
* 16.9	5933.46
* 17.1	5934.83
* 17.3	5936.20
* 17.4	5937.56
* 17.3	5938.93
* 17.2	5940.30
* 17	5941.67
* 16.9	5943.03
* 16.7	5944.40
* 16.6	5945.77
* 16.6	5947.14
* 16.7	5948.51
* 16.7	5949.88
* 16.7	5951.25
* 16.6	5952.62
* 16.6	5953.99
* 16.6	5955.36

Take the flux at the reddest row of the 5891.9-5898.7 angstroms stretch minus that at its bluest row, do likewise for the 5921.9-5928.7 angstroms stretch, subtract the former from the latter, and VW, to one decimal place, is -0.3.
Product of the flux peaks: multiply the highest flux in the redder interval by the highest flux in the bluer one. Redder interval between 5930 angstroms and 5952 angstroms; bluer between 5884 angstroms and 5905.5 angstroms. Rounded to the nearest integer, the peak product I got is 292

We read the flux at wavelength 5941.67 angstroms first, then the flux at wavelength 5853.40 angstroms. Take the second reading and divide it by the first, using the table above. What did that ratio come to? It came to 0.98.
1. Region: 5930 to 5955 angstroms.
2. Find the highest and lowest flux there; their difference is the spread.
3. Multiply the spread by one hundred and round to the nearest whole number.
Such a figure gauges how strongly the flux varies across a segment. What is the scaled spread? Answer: 80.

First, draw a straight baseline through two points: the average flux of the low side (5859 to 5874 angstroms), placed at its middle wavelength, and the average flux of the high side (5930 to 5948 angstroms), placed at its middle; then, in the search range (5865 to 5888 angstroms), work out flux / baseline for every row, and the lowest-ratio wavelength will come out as 5885.84 angstroms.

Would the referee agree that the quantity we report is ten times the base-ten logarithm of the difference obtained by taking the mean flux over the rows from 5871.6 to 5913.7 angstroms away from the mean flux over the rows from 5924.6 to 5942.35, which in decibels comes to -5.5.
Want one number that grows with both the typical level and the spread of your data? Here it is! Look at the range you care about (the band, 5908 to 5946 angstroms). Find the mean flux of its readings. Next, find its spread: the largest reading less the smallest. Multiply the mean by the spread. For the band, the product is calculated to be 18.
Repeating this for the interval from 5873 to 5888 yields 13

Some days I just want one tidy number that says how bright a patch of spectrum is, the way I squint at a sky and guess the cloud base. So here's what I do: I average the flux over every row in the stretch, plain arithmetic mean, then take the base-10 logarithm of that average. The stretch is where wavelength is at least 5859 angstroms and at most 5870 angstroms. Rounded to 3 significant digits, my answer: 1.22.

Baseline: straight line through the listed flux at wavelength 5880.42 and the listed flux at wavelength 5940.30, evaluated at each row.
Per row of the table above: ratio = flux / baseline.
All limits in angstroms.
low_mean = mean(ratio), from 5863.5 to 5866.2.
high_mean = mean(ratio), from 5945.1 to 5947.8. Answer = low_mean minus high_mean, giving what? 0.054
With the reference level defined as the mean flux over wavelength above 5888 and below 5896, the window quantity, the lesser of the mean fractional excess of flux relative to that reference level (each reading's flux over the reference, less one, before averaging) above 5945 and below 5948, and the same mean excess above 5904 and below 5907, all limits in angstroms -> 0.019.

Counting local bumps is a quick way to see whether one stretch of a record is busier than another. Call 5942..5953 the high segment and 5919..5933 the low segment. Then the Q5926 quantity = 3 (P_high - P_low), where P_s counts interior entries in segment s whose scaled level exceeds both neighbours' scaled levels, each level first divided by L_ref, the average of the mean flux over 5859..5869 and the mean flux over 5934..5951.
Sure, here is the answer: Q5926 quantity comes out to 0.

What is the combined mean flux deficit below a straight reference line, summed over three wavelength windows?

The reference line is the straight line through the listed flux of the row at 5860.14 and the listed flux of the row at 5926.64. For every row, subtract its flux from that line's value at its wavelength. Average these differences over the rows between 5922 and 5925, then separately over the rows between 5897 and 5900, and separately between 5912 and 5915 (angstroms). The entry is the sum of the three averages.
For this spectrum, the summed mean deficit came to -0.48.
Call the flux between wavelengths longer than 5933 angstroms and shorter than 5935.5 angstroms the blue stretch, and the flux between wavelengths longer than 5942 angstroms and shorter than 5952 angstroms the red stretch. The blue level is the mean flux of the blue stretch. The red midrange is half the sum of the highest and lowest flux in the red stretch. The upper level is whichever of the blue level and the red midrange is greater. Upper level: 17.0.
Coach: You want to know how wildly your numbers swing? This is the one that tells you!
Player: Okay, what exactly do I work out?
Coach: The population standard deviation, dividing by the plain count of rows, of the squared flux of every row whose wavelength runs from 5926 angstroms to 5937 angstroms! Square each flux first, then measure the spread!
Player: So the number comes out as 11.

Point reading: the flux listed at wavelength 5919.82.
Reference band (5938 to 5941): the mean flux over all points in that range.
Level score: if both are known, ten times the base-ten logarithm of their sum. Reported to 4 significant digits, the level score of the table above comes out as 15.27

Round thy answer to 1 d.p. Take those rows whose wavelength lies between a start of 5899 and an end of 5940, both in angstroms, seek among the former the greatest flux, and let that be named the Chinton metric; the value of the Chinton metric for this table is 17.4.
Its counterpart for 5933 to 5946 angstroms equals 17.4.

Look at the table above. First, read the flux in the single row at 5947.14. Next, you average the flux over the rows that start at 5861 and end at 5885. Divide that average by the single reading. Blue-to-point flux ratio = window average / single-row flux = 1.004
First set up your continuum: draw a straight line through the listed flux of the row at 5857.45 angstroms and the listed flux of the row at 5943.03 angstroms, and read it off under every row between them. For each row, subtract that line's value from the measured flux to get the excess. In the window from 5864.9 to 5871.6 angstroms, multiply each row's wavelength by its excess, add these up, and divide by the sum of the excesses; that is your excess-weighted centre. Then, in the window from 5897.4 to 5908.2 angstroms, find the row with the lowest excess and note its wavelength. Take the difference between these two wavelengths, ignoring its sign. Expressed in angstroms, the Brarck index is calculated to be 29.7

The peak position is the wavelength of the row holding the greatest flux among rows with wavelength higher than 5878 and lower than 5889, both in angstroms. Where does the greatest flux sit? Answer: 5879.06 angstroms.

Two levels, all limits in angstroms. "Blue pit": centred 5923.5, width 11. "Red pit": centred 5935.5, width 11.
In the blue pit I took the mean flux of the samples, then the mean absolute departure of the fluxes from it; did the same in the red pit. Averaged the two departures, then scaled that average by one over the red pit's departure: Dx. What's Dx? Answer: 0.59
